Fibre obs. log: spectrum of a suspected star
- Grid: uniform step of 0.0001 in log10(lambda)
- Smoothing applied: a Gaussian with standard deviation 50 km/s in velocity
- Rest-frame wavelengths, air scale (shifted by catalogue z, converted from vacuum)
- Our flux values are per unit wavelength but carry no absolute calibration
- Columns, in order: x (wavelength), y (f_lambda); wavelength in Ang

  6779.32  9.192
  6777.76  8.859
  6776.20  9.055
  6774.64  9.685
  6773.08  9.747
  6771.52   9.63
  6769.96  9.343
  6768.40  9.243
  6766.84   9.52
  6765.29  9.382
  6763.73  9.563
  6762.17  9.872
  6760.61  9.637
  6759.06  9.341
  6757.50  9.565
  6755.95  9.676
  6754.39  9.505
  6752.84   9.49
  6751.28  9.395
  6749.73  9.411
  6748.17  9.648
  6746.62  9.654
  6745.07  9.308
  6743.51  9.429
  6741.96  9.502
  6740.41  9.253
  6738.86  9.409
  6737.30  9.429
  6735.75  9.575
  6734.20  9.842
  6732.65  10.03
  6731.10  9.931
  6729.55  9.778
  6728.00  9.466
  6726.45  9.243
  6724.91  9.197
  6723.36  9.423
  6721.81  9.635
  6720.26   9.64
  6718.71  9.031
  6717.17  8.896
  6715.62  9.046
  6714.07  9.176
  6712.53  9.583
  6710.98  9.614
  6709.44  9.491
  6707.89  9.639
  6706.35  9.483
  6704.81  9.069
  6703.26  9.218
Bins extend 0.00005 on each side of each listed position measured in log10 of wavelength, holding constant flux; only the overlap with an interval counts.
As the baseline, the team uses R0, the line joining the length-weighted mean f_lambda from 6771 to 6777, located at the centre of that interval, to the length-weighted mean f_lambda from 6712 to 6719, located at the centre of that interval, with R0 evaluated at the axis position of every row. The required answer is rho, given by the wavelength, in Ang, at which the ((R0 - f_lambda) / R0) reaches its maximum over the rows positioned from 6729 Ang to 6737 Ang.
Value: 6735.75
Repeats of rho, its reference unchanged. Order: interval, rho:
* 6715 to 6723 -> 6717.17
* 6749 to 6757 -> 6751.28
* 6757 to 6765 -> 6759.06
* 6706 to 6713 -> 6709.44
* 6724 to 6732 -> 6724.91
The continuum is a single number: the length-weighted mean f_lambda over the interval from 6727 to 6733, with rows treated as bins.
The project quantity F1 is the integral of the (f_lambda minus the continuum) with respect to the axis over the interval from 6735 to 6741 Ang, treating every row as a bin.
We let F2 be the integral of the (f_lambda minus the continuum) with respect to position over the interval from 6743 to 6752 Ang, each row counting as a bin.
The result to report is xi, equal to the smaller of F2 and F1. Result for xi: -2.6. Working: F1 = -2.0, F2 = -2.6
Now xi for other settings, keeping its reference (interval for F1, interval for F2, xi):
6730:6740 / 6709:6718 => -4.2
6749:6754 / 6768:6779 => -4.4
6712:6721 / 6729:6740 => -4.9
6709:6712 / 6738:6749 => -3.3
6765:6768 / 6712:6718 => -3.6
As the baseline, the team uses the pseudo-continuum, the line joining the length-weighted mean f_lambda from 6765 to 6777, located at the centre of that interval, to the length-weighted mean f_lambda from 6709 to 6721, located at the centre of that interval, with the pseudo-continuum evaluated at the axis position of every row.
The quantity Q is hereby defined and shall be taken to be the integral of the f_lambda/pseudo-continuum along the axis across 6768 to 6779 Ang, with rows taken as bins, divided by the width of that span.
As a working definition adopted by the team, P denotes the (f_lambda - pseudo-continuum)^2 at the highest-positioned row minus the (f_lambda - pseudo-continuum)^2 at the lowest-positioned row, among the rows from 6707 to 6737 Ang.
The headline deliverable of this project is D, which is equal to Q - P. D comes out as 1.07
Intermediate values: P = -0.08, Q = 0.99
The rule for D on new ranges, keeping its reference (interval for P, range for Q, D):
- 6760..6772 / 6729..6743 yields 1.04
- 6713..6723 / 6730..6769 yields 0.94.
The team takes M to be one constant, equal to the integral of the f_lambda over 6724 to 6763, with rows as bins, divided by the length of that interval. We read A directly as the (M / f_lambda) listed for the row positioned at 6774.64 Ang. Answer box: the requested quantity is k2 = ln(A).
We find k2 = -0.015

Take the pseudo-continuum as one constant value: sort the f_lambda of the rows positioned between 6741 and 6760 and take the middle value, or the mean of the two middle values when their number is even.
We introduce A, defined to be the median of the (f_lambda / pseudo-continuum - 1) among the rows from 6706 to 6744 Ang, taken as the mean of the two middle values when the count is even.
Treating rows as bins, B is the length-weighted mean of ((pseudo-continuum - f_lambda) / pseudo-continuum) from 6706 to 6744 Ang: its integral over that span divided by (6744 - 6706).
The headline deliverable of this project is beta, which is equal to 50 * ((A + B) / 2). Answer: 0.03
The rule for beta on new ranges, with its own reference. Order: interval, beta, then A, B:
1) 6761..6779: 0.20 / 0.0025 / 0.006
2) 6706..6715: 0.12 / 0.0043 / 0.001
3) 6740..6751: -0.09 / -0.0071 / 0.004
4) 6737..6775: -0.01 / 0.0006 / -0.001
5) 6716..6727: -0.12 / -0.0266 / 0.022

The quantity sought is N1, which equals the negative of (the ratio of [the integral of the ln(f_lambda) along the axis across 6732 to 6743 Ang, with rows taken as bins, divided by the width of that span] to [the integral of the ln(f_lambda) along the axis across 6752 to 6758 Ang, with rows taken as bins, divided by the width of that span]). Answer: -1.00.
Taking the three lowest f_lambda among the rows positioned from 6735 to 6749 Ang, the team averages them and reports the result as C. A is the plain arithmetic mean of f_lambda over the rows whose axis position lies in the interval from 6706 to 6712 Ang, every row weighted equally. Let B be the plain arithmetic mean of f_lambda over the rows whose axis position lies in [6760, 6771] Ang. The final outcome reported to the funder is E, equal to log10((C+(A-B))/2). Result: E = 0.671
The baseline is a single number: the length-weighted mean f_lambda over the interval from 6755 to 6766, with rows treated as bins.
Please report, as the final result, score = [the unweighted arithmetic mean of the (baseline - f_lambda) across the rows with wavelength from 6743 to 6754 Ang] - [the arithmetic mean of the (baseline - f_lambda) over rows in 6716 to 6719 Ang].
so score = -0.51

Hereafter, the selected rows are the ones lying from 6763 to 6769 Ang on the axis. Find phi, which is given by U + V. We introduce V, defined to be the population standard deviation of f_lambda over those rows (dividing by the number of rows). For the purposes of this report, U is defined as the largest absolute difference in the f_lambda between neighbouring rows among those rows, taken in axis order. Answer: 0.40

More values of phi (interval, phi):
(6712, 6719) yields 0.64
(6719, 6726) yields 0.41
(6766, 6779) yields 0.93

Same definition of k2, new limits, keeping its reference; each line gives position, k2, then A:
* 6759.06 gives 0.021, 1.02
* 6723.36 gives 0.013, 1.01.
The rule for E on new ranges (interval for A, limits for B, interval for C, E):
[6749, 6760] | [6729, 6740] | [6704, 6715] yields 0.654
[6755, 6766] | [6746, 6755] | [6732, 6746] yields 0.671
